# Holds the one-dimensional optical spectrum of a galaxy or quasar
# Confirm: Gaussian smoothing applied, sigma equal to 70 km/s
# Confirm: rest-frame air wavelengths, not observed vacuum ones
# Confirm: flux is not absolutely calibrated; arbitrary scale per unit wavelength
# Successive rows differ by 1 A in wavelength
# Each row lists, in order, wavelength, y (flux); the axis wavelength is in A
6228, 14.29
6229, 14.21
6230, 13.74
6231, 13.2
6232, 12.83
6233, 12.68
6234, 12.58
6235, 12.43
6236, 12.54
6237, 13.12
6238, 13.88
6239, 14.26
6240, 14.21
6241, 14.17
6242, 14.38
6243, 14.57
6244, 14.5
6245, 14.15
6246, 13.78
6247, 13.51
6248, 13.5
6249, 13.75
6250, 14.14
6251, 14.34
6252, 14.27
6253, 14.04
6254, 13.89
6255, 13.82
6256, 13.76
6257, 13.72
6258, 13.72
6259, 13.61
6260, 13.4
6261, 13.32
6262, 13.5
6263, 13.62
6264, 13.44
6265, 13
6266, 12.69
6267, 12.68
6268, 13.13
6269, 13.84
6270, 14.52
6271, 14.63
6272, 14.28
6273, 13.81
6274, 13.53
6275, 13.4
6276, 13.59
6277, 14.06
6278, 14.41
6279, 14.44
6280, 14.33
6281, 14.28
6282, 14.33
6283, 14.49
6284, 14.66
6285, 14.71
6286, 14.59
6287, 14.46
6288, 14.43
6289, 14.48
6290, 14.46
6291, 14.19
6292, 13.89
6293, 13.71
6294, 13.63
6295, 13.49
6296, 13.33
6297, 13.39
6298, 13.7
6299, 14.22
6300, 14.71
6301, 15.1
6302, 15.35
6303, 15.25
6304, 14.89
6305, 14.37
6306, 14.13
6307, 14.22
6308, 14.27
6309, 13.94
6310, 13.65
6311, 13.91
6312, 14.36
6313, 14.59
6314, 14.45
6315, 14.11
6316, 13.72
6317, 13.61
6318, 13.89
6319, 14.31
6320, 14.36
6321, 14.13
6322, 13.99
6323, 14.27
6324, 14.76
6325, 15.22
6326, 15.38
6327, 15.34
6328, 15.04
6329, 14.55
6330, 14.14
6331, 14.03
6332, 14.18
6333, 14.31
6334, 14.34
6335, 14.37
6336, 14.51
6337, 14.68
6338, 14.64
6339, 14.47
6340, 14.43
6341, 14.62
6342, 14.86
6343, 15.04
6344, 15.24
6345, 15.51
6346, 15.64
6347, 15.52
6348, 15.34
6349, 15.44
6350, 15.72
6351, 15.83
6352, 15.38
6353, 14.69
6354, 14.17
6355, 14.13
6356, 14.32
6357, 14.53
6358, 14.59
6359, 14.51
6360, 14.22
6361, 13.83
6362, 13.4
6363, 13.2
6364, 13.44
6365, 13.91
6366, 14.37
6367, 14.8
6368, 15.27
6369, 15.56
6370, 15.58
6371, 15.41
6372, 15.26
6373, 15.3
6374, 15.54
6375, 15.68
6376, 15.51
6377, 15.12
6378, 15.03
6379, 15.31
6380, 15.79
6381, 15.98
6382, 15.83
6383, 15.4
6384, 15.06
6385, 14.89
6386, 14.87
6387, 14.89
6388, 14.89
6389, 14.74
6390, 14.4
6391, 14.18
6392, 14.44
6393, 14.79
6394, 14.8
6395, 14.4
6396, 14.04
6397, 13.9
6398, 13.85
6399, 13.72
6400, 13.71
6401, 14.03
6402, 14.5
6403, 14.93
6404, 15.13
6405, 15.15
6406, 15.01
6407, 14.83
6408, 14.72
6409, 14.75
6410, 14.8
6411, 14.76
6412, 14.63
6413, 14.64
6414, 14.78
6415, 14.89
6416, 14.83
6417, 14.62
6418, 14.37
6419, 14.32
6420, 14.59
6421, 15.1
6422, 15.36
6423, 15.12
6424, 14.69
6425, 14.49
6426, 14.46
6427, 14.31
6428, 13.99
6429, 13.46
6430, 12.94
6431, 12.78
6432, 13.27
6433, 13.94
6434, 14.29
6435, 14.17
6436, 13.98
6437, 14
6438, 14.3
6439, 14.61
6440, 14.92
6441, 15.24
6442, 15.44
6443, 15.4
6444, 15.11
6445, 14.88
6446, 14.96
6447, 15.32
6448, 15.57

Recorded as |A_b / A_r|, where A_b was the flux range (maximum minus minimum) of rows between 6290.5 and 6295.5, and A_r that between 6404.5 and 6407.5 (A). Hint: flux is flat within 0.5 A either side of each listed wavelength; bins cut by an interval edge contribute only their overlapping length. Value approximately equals 2.2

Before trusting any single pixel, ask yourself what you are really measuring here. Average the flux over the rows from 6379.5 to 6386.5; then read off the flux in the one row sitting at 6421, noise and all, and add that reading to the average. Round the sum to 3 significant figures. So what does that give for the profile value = 30.5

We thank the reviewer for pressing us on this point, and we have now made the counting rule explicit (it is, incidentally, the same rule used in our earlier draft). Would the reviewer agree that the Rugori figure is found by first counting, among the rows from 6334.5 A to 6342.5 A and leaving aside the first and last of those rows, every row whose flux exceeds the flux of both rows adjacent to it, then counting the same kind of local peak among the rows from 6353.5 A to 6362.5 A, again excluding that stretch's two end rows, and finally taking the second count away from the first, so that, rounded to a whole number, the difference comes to 0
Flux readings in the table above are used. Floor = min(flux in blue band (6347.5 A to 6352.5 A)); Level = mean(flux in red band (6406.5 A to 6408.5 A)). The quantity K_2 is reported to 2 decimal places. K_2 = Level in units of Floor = 0.96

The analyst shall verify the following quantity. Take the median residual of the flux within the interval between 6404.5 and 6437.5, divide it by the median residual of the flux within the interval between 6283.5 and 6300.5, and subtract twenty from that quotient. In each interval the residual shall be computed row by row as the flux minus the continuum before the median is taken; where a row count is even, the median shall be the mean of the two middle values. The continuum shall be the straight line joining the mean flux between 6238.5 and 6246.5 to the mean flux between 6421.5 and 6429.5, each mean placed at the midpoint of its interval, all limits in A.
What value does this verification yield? -21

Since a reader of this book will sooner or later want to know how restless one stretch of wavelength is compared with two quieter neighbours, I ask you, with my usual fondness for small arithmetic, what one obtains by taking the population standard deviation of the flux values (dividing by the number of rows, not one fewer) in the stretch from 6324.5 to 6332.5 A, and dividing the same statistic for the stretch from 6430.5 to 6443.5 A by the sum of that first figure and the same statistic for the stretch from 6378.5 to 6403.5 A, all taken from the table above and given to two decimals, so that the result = 0.65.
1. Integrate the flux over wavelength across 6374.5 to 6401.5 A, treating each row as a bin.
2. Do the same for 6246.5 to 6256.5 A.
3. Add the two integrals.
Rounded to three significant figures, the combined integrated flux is 538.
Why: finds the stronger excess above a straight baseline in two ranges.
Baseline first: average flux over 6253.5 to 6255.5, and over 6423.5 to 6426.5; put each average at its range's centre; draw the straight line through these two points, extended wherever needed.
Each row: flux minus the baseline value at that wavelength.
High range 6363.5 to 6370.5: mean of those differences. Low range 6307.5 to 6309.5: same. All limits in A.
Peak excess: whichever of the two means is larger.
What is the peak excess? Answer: 0.39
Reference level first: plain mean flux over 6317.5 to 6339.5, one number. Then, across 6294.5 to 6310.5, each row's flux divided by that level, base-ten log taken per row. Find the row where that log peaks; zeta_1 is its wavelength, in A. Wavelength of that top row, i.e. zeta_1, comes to 6302 A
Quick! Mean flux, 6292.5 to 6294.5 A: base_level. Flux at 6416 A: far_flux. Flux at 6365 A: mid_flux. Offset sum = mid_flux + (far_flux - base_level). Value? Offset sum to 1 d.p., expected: 15.1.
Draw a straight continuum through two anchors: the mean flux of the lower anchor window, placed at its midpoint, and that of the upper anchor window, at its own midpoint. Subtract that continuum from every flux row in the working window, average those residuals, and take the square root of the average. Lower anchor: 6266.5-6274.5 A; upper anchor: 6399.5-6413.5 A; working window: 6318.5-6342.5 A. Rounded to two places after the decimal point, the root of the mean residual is 0.59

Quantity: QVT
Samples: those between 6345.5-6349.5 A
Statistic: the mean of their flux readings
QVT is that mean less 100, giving -84.5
